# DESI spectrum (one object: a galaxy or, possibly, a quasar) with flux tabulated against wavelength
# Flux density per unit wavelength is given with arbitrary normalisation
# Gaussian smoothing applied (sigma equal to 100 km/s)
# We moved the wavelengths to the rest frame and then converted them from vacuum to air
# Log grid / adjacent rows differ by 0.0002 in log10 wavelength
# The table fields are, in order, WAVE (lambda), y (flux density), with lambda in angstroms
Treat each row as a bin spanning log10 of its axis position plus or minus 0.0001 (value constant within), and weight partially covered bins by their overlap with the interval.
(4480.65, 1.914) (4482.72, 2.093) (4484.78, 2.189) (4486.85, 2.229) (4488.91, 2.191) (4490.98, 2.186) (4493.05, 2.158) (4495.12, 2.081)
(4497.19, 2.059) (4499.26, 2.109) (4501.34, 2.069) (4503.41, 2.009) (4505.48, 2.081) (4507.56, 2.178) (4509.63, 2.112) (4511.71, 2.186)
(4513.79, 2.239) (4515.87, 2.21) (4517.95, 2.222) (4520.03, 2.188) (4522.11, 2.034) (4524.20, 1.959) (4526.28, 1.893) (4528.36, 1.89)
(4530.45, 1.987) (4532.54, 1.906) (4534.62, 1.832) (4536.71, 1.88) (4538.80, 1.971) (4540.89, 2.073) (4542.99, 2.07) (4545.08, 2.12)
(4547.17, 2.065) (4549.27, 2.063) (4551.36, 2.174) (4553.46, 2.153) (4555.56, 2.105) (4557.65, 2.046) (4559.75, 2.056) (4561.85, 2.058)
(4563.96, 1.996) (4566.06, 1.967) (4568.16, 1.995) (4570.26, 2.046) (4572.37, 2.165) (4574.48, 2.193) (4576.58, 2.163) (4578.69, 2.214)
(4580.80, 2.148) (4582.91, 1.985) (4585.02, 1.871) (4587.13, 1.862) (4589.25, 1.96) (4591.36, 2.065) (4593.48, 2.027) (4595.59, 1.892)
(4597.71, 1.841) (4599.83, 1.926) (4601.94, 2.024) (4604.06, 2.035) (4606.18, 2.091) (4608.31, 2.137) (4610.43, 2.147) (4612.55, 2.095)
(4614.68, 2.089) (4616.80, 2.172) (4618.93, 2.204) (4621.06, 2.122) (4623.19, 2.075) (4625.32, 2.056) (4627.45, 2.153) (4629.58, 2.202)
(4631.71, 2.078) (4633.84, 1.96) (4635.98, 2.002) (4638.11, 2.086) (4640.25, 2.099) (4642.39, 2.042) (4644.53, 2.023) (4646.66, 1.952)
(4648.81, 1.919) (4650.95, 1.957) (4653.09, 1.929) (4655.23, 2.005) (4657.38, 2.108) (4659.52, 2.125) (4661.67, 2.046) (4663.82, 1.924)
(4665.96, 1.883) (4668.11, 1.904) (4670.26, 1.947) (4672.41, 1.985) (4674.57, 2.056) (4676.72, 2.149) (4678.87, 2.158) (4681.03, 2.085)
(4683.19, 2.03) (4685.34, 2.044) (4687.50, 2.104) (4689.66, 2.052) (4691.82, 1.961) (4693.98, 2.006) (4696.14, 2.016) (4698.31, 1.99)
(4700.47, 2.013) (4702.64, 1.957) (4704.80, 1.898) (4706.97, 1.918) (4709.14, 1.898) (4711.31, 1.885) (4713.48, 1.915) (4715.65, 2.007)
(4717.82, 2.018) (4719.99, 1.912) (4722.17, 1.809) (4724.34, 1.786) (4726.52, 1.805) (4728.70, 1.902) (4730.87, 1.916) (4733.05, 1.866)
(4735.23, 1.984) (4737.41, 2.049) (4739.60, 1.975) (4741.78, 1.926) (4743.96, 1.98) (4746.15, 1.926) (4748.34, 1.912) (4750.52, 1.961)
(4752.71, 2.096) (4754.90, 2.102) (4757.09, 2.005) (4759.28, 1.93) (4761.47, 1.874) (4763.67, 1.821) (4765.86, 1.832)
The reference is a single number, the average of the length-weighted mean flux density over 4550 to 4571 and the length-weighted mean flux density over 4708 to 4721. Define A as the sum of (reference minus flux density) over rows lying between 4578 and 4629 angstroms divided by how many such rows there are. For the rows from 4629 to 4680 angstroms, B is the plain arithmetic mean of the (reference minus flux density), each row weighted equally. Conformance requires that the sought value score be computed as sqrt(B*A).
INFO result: 0.033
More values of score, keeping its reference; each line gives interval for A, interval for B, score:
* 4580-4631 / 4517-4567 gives 0.038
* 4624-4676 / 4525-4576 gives 0.023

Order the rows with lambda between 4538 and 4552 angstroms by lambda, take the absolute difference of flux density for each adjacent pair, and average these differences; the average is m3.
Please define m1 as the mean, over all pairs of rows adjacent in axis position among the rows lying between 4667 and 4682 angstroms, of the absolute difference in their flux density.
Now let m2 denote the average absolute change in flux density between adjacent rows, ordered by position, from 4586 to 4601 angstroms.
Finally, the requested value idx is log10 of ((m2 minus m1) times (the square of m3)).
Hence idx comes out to -4.0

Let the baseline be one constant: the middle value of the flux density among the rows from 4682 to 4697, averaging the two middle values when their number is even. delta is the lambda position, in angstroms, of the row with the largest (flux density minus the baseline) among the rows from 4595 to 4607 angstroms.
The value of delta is 4606.18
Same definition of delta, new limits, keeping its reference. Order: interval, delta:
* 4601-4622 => 4618.93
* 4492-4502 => 4493.05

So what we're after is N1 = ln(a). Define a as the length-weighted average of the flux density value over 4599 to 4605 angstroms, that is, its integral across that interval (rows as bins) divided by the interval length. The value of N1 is 0.69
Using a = 2.00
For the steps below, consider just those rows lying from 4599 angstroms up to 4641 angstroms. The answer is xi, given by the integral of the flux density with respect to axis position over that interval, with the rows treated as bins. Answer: 87.7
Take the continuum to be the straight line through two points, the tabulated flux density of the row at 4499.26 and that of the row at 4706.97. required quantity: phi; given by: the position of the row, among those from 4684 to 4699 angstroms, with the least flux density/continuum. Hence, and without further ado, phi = 4691.82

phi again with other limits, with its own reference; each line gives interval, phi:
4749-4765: 4763.67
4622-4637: 4633.84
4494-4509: 4503.41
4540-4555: 4549.27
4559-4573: 4566.06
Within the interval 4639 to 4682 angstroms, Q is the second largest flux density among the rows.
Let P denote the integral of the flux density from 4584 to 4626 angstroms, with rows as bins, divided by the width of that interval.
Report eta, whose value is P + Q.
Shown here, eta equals 4.18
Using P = 2.03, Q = 2.149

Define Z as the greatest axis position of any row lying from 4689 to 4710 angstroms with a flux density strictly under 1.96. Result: 4709.14 angstroms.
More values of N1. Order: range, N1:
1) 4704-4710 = 0.64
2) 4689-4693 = 0.69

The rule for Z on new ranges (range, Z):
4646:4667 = 4665.96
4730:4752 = 4748.34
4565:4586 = 4585.02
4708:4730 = 4728.70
